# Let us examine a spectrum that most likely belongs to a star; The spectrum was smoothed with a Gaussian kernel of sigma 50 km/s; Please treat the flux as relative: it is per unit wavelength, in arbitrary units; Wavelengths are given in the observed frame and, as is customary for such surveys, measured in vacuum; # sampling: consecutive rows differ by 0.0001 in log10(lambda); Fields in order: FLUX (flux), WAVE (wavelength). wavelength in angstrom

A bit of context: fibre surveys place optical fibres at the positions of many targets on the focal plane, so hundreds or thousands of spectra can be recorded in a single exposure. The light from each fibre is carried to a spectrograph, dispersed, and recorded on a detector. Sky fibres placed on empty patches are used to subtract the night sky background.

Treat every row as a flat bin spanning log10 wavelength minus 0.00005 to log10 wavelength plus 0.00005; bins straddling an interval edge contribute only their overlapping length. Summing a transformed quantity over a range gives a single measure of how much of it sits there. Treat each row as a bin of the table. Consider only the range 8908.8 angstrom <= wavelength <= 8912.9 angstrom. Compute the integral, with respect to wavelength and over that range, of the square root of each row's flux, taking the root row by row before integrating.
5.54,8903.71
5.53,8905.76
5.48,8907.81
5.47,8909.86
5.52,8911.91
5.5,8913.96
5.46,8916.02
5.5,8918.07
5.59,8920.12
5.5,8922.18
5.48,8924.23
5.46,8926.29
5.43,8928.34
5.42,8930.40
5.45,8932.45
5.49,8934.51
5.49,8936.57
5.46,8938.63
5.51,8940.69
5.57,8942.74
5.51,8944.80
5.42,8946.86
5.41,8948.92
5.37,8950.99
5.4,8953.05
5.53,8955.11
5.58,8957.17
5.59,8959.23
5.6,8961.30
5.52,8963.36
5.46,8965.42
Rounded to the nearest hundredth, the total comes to 9.62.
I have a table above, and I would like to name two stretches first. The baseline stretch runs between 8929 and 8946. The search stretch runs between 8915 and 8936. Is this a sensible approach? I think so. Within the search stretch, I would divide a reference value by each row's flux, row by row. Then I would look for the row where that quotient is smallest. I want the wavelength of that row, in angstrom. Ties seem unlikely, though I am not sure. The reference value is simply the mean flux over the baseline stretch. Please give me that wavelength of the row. 8920.12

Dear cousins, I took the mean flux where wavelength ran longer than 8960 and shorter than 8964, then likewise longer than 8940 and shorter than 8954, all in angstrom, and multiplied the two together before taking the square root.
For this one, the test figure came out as 5.51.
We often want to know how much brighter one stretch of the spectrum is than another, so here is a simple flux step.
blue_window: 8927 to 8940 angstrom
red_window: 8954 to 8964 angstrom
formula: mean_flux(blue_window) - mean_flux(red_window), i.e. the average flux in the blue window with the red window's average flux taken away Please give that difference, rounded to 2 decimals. -0.11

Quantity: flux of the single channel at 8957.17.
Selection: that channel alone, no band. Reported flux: 5.58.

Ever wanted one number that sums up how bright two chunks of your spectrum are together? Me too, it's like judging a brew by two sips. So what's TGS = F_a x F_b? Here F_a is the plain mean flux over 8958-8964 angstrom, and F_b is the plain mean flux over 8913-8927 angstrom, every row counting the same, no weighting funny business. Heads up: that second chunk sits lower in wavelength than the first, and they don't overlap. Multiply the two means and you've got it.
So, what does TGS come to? 30.6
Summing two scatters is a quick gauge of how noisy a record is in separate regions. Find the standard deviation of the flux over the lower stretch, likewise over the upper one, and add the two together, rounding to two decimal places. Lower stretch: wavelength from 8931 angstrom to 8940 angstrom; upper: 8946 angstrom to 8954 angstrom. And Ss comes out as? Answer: 0.04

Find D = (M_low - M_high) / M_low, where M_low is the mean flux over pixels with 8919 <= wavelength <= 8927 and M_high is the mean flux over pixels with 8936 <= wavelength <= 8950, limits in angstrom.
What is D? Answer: 0.005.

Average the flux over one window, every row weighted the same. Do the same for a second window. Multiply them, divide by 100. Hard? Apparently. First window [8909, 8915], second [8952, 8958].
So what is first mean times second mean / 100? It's 0.3025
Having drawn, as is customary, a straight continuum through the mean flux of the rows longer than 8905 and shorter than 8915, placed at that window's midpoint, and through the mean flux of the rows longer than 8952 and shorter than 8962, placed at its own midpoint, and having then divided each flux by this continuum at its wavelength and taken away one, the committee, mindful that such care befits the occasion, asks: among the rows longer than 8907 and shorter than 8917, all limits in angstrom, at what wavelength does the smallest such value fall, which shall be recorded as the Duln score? 8916.02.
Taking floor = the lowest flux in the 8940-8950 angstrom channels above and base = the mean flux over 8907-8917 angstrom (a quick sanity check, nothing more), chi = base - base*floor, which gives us -24.19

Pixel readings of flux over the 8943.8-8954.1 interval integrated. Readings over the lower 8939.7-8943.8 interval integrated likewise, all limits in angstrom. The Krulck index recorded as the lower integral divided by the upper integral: 0.41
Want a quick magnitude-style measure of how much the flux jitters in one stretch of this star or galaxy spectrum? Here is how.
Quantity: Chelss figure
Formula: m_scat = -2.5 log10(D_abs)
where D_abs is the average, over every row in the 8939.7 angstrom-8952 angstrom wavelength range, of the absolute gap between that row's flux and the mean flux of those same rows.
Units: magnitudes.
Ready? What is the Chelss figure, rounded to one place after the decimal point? 3.0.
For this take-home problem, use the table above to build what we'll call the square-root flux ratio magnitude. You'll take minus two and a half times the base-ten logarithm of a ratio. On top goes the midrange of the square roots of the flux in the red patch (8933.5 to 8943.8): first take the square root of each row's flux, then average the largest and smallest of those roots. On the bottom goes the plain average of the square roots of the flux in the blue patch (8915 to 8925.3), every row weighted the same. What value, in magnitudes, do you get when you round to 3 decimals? -0.001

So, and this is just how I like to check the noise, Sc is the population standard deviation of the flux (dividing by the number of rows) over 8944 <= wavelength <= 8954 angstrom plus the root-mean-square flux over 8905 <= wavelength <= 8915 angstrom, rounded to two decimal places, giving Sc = 5.55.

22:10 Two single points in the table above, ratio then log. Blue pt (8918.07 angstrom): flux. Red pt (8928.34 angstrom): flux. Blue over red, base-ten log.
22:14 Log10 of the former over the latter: 0.0056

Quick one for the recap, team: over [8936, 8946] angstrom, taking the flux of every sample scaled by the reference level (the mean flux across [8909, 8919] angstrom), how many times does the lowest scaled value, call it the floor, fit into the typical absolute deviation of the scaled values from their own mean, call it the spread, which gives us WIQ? 0.0048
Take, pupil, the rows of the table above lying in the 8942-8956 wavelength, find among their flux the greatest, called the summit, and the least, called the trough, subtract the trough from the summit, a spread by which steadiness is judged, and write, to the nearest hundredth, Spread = 0.20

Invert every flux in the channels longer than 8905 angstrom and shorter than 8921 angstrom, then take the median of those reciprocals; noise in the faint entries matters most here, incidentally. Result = 0.182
